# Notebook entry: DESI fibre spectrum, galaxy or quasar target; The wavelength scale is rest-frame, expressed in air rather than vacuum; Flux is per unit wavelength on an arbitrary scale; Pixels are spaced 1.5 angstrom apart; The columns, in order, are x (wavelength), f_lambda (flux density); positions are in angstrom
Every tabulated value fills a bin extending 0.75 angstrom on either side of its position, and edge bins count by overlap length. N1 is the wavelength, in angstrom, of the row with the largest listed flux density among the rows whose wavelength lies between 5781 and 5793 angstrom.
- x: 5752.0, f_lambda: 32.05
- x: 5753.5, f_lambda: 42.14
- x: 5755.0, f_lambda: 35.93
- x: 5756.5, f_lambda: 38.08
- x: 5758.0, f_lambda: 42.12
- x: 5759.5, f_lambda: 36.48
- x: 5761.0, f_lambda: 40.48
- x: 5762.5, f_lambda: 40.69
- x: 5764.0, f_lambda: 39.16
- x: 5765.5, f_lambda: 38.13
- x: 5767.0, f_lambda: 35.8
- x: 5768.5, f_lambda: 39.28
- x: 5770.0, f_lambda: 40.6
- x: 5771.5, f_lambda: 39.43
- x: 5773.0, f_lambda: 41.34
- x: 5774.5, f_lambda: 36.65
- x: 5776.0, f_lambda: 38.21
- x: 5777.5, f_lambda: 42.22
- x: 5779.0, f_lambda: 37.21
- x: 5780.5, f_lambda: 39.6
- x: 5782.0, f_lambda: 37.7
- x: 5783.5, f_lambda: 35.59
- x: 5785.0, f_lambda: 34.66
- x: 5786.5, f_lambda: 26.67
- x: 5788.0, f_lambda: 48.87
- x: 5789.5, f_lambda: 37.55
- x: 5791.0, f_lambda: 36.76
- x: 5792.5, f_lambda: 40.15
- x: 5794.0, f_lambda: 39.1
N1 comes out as 5788.0 angstrom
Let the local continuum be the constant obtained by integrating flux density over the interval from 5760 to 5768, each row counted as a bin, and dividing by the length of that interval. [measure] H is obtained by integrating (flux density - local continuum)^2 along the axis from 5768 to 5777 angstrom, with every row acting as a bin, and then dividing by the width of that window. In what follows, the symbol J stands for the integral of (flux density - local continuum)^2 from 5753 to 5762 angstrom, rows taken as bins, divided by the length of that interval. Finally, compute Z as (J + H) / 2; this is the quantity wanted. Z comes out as 5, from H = 2.9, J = 6.3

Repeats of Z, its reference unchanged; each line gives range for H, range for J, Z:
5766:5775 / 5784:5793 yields 25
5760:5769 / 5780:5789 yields 25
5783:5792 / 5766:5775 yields 25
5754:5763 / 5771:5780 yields 5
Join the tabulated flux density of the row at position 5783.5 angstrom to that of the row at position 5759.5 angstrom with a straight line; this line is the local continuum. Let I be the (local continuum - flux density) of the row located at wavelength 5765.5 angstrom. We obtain -1.9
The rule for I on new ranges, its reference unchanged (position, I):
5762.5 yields -4.3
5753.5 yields -5.4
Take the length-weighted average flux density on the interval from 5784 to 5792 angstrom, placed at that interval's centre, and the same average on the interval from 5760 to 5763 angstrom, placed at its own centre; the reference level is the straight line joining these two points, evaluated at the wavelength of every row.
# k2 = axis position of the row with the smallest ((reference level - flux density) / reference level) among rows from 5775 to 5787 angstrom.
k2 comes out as 5777.5 angstrom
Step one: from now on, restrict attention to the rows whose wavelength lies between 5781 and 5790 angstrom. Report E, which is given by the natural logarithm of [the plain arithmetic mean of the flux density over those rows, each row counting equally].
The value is 3.61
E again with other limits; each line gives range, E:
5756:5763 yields 3.68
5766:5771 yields 3.65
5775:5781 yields 3.67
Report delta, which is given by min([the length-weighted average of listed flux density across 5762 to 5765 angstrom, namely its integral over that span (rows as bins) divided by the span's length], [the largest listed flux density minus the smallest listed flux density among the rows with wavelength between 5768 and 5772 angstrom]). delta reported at 1.3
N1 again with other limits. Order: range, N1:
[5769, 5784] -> 5777.5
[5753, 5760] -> 5753.5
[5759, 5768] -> 5762.5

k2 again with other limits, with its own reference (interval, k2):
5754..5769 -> 5758.0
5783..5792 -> 5788.0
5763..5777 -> 5773.0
